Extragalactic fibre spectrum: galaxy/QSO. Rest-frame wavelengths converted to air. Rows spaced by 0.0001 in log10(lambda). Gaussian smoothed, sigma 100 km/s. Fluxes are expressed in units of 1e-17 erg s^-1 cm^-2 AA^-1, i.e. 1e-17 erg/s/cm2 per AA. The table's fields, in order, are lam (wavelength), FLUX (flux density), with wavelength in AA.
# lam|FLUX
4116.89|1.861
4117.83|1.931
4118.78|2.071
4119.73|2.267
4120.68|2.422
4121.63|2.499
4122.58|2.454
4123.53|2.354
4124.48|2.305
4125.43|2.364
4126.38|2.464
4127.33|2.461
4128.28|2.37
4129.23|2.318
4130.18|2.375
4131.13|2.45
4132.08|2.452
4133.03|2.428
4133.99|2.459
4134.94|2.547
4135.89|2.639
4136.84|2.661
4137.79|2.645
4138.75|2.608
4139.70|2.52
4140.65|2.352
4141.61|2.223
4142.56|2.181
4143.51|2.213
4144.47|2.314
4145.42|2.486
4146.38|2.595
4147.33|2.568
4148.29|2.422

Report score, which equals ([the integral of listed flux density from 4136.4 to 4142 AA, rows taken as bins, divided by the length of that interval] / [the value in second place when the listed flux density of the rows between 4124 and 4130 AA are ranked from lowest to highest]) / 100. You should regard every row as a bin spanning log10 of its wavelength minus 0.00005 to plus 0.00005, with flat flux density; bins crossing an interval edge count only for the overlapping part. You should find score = 0.0108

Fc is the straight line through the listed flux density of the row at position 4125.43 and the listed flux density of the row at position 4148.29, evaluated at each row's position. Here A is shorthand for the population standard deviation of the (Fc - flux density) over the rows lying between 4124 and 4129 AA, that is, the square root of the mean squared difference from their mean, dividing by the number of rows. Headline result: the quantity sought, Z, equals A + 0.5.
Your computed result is 0.560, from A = 0.06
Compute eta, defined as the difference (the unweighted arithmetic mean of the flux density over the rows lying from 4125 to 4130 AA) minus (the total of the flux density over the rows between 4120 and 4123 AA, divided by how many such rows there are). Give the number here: -0.1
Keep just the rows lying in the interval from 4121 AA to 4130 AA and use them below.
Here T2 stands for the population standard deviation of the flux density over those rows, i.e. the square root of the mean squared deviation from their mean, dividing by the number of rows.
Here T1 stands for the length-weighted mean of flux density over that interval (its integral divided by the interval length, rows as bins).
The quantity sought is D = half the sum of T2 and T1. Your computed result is 1.233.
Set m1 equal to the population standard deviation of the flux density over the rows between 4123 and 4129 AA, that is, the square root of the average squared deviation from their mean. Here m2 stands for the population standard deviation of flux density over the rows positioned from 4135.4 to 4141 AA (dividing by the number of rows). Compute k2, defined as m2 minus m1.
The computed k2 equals 0.05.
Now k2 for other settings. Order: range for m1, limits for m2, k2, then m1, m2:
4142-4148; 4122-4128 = -0.10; 0.17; 0.062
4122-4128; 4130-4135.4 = -0.01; 0.06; 0.051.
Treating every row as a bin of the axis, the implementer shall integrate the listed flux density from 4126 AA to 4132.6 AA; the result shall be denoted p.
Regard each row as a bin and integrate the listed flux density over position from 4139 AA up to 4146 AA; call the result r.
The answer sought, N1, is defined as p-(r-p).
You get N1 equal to 15.5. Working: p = 15.9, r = 16.4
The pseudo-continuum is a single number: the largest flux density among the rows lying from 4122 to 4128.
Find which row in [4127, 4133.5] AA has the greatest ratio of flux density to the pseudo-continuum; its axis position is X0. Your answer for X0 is 4127.33 AA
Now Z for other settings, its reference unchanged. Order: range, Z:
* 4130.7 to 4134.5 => 0.512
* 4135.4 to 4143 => 0.691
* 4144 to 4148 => 0.607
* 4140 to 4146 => 0.602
